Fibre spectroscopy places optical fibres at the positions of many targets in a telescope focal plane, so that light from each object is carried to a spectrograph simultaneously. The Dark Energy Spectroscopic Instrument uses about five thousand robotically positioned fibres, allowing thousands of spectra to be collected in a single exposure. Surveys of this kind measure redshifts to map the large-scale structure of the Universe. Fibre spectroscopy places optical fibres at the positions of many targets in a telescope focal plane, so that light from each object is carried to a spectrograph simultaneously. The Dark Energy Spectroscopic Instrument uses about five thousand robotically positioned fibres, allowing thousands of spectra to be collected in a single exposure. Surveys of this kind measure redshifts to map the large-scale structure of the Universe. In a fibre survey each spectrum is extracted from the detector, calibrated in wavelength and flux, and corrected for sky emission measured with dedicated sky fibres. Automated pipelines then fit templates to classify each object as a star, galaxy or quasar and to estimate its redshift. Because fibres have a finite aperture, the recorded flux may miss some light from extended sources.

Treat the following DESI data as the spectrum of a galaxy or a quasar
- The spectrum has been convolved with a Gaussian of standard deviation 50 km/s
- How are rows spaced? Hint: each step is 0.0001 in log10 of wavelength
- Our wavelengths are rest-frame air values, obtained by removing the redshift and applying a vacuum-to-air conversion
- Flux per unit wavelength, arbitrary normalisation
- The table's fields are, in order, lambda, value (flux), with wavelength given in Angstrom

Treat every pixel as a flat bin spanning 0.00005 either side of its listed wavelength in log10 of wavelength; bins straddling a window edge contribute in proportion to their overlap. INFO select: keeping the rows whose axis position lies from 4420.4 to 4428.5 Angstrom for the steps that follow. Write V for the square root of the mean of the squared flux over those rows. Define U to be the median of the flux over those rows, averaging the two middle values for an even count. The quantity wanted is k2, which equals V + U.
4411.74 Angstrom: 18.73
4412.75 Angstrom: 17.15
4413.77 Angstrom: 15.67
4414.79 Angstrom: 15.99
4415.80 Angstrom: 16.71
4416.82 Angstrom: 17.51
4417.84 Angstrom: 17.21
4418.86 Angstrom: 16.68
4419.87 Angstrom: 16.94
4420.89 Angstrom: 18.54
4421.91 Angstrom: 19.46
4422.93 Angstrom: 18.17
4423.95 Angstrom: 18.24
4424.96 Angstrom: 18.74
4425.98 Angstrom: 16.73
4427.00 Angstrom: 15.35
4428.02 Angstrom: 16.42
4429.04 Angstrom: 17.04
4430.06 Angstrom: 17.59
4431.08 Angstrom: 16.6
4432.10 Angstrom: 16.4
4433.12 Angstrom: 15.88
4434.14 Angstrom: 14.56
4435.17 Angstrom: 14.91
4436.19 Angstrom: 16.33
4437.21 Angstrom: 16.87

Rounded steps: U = 18.2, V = 17.8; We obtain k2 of 36.0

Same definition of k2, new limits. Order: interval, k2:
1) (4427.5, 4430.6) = 34.1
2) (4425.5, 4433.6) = 33.0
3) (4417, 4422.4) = 35.0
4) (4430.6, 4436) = 31.6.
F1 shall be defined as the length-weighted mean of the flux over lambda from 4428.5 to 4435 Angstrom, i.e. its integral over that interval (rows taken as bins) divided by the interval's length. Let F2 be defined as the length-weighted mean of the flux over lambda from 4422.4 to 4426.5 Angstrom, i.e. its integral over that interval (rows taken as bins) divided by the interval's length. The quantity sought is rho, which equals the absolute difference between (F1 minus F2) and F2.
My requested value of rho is 20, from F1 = 16.3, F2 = 18.0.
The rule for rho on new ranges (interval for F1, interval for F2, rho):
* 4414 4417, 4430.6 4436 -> 15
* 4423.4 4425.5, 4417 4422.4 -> 17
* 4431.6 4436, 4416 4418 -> 19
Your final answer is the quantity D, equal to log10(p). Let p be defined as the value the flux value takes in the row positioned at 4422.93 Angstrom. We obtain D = 1.259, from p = 18.17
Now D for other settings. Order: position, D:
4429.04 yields 1.231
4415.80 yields 1.223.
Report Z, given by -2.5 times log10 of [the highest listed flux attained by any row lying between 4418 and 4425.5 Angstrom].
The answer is -3.22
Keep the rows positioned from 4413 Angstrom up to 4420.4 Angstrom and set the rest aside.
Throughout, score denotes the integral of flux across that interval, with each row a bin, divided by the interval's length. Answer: 16.7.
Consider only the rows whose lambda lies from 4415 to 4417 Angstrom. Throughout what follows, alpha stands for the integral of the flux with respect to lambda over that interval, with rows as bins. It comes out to 34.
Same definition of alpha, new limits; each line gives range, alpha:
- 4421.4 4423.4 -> 38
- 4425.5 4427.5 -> 32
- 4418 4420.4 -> 41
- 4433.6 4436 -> 36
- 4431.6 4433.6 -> 32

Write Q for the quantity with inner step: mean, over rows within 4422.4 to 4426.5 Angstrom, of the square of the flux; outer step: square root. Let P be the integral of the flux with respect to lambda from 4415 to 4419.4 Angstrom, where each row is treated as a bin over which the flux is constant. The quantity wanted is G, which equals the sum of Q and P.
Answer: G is 93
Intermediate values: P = 75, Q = 18.0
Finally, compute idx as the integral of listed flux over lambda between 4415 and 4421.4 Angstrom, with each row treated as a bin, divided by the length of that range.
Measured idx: 17.2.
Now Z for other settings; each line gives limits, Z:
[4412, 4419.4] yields -3.11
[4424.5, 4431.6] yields -3.18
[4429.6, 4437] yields -3.11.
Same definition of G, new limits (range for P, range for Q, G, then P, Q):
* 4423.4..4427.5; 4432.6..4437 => 86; 71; 15.4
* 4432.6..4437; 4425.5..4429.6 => 85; 68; 16.4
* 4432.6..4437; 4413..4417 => 85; 68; 16.5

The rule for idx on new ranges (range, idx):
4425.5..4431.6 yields 16.6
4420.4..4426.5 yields 18.3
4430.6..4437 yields 15.8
